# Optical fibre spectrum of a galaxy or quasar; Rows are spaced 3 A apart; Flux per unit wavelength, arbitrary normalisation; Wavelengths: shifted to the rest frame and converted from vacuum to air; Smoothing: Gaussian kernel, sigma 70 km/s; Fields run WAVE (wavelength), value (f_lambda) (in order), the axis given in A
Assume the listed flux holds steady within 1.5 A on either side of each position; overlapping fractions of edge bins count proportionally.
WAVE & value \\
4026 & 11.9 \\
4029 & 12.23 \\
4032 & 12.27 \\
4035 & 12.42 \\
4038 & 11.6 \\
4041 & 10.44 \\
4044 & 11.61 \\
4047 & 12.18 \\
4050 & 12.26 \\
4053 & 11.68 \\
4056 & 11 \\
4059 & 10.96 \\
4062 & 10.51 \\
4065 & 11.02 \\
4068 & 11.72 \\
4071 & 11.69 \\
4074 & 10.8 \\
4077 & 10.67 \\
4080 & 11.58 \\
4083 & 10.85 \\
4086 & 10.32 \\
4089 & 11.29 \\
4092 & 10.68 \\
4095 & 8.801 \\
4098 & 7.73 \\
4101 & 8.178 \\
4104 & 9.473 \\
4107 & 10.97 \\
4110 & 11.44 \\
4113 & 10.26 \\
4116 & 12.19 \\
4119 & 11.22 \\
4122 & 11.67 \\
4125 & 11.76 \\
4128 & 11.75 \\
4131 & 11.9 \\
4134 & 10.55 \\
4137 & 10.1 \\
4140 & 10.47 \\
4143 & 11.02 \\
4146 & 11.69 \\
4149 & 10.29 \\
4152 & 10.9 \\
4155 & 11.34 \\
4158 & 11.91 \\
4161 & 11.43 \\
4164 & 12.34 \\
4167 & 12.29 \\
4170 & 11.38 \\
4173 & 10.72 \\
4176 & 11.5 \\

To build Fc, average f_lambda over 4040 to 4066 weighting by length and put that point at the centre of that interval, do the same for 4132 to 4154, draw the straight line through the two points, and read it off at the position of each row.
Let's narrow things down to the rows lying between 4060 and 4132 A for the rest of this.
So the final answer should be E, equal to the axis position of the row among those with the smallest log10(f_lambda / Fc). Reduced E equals 4098 A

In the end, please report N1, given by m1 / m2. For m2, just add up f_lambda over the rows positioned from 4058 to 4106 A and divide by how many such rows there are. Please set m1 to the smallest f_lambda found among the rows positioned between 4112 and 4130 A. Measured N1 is 1.0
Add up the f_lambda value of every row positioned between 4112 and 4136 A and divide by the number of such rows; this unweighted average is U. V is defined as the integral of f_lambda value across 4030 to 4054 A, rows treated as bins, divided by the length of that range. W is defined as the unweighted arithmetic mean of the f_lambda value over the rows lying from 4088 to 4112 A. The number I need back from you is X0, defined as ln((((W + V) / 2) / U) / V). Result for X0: -2.52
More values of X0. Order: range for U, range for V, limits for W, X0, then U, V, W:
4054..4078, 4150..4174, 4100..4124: -2.44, 11.0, 11.5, 10.7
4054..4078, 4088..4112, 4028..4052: -2.30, 11.0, 9.8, 11.9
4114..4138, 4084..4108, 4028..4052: -2.33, 11.4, 9.7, 11.9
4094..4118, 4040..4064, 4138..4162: -2.30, 9.9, 11.3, 11.1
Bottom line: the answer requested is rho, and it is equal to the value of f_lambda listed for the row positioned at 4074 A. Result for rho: 10.8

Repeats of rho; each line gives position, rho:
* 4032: 12.27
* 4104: 9.473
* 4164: 12.34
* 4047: 12.18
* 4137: 10.1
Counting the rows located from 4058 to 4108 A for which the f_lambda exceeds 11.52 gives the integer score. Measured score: 3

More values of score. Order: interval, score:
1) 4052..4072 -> 3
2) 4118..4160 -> 6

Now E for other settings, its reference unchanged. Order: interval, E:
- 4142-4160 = 4149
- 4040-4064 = 4041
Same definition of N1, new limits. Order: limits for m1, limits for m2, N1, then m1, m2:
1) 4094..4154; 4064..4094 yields 0.7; 7.73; 11.1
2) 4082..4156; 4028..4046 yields 0.7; 7.73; 11.8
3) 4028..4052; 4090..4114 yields 1.1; 10.44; 9.7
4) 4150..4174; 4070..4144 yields 1.0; 10.72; 10.7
